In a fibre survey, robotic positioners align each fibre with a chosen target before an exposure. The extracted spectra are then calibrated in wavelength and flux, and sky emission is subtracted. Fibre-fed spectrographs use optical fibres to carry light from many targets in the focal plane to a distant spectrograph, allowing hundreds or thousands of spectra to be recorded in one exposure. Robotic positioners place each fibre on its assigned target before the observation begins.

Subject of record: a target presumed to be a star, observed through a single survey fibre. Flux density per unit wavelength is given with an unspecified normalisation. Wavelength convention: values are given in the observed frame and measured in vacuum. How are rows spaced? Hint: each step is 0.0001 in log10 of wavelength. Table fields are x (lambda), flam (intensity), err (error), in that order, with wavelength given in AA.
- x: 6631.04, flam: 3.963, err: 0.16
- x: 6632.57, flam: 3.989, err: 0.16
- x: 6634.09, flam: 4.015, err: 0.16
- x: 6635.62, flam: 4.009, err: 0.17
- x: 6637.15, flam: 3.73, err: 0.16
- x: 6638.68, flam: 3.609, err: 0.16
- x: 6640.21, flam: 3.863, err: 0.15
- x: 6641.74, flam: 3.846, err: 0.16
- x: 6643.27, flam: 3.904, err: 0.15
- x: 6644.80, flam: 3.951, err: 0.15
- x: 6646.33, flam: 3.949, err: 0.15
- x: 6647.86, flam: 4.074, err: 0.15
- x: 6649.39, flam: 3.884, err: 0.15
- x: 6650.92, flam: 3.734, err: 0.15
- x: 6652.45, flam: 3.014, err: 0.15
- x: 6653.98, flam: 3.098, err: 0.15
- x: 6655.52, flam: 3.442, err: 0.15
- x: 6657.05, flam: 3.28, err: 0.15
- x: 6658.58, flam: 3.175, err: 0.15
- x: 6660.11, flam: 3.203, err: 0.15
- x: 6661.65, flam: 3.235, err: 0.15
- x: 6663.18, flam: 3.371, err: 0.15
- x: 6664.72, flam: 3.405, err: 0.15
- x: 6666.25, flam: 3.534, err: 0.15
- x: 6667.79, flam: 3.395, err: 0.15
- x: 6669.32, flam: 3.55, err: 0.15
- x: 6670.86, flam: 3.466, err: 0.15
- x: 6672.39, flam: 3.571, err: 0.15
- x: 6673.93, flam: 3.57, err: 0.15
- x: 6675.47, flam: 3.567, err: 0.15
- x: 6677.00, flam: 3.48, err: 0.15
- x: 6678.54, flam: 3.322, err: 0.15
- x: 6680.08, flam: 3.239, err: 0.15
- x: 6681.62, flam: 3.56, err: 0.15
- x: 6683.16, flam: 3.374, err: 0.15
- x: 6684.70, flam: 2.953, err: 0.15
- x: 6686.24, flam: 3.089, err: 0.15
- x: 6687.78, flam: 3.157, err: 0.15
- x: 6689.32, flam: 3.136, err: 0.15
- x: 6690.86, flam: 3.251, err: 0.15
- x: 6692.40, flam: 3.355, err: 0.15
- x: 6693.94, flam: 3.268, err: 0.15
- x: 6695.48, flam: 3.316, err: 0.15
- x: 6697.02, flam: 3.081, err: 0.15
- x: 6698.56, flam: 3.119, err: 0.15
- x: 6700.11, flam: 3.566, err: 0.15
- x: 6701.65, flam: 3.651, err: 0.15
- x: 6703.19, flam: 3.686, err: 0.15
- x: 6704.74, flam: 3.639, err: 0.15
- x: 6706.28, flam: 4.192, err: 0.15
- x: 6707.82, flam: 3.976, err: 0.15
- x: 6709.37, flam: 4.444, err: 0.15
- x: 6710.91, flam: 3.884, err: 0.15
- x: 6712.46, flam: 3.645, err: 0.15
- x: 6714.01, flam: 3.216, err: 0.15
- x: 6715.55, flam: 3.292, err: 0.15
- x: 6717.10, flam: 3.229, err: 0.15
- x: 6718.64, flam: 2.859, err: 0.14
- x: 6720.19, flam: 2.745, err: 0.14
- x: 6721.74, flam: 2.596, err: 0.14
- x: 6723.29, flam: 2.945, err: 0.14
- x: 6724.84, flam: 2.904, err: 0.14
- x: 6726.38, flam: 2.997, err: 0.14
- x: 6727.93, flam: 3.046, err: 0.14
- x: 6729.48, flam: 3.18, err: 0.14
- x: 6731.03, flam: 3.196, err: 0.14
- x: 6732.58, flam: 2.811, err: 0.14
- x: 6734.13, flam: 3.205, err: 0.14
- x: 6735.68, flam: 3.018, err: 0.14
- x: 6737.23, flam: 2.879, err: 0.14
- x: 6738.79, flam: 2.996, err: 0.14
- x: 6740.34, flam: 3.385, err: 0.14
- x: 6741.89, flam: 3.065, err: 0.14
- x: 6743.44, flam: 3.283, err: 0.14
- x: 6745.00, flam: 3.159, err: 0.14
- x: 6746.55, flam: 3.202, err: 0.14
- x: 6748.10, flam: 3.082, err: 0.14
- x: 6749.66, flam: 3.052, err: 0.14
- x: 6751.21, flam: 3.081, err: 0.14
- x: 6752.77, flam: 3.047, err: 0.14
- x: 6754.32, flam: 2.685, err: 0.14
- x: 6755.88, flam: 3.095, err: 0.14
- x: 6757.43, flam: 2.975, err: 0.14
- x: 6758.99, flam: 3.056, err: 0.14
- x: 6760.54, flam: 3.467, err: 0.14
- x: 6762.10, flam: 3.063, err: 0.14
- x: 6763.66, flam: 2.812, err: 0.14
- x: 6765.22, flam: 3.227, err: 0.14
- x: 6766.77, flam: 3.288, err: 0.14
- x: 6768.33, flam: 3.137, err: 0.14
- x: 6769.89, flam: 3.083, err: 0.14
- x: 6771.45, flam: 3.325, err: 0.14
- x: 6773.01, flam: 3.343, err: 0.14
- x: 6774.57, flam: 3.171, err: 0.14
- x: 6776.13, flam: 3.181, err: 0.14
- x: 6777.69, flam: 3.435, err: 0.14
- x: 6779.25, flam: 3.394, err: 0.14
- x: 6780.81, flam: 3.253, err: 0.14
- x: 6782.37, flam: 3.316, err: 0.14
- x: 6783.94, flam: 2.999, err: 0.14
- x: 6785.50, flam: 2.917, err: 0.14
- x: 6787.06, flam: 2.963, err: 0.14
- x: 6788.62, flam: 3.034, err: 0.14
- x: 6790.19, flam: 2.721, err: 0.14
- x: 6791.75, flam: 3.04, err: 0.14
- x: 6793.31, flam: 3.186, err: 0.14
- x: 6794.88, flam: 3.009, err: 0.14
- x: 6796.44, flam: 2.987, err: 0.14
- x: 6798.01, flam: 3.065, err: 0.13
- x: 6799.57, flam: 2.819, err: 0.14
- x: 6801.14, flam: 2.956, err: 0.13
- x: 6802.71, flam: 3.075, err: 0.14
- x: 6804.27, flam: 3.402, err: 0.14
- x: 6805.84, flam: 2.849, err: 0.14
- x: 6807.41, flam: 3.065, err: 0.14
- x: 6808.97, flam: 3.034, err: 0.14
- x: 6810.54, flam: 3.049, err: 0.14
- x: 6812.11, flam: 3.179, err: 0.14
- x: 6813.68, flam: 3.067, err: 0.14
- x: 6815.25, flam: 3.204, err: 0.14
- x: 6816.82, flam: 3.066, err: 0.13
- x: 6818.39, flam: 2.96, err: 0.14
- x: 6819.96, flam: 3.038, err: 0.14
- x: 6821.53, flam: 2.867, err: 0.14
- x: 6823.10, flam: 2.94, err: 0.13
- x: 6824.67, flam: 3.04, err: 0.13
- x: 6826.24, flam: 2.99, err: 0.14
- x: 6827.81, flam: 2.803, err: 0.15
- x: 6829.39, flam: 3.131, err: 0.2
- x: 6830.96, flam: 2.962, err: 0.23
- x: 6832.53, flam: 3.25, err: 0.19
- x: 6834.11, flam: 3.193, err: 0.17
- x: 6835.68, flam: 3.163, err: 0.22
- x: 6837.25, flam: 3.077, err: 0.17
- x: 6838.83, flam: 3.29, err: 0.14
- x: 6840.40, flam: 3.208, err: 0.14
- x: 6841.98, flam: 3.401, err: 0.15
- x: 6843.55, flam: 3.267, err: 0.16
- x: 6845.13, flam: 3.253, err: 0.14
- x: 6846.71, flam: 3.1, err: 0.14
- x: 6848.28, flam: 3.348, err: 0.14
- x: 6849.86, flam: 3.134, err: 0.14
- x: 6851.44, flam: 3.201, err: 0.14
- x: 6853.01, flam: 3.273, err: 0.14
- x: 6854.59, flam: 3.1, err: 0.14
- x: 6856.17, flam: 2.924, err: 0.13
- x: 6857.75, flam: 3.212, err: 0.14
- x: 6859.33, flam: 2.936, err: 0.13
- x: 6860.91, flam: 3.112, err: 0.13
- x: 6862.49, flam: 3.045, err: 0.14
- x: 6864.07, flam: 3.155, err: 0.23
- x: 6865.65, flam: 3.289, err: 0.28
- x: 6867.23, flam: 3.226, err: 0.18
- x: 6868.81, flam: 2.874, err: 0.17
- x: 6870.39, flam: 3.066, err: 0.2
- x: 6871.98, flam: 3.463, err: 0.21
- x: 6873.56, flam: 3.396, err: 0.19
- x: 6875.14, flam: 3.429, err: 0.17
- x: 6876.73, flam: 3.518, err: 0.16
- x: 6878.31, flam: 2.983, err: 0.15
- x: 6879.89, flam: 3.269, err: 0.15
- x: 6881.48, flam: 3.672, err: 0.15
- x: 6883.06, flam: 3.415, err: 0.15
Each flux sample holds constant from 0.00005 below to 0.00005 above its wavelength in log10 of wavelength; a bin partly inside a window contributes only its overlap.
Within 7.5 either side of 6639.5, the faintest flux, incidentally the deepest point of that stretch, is 3.609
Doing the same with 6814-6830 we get 2.803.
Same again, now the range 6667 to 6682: 3.239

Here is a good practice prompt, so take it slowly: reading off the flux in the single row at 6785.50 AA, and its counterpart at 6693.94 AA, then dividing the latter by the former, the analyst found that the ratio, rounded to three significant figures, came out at 1.12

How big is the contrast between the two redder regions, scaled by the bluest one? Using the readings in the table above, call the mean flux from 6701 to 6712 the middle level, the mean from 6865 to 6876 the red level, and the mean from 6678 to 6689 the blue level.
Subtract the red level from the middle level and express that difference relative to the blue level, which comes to 0.208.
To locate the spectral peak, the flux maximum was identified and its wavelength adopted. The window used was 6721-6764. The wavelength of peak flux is 6760.54 AA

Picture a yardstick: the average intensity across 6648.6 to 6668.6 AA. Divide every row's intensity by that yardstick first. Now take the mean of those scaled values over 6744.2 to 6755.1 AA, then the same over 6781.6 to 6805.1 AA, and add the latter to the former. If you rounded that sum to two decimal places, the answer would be 1.80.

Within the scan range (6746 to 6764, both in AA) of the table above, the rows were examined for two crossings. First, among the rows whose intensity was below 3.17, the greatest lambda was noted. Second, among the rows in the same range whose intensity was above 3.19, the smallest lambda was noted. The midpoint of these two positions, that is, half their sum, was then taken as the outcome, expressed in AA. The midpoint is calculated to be 6755.1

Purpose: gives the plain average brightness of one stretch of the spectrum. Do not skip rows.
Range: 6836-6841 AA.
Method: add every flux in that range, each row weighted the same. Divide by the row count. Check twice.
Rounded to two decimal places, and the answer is 3.19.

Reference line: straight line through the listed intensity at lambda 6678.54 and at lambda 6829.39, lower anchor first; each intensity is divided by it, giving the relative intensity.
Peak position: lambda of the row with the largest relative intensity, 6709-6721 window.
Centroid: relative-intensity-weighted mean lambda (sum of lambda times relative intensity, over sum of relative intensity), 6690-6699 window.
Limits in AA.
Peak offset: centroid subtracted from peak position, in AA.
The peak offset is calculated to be 14.7 AA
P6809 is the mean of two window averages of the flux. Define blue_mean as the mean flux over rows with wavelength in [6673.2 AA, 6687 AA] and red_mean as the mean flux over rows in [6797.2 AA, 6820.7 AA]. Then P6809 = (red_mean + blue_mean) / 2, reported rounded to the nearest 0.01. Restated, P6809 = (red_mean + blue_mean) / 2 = 3.20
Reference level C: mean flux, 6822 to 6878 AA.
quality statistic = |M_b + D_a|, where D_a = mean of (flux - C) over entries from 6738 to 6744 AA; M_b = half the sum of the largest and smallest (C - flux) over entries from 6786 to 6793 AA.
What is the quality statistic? 0.3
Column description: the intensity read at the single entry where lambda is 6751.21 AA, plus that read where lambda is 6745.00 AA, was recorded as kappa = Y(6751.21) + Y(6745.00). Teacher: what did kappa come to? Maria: 6.2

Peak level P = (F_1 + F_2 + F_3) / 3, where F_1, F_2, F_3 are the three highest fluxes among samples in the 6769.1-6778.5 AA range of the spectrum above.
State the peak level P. 3.37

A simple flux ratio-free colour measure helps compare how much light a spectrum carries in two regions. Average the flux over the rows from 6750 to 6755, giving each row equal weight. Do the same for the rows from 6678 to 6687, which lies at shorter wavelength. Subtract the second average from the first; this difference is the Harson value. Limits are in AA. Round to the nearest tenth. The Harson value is -0.3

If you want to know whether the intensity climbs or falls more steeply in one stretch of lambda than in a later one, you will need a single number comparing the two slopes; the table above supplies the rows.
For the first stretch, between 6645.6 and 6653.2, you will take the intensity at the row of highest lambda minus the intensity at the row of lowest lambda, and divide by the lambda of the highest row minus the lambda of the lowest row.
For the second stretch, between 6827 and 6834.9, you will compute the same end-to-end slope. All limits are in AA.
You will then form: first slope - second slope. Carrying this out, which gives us -0.21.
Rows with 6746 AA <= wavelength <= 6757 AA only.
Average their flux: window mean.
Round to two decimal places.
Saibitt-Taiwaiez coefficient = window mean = 3.03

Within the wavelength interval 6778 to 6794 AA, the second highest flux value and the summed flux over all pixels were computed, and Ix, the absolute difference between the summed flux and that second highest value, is 27.5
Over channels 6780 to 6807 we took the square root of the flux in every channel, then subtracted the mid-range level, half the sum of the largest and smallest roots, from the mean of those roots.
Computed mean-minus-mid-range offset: -0.0056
